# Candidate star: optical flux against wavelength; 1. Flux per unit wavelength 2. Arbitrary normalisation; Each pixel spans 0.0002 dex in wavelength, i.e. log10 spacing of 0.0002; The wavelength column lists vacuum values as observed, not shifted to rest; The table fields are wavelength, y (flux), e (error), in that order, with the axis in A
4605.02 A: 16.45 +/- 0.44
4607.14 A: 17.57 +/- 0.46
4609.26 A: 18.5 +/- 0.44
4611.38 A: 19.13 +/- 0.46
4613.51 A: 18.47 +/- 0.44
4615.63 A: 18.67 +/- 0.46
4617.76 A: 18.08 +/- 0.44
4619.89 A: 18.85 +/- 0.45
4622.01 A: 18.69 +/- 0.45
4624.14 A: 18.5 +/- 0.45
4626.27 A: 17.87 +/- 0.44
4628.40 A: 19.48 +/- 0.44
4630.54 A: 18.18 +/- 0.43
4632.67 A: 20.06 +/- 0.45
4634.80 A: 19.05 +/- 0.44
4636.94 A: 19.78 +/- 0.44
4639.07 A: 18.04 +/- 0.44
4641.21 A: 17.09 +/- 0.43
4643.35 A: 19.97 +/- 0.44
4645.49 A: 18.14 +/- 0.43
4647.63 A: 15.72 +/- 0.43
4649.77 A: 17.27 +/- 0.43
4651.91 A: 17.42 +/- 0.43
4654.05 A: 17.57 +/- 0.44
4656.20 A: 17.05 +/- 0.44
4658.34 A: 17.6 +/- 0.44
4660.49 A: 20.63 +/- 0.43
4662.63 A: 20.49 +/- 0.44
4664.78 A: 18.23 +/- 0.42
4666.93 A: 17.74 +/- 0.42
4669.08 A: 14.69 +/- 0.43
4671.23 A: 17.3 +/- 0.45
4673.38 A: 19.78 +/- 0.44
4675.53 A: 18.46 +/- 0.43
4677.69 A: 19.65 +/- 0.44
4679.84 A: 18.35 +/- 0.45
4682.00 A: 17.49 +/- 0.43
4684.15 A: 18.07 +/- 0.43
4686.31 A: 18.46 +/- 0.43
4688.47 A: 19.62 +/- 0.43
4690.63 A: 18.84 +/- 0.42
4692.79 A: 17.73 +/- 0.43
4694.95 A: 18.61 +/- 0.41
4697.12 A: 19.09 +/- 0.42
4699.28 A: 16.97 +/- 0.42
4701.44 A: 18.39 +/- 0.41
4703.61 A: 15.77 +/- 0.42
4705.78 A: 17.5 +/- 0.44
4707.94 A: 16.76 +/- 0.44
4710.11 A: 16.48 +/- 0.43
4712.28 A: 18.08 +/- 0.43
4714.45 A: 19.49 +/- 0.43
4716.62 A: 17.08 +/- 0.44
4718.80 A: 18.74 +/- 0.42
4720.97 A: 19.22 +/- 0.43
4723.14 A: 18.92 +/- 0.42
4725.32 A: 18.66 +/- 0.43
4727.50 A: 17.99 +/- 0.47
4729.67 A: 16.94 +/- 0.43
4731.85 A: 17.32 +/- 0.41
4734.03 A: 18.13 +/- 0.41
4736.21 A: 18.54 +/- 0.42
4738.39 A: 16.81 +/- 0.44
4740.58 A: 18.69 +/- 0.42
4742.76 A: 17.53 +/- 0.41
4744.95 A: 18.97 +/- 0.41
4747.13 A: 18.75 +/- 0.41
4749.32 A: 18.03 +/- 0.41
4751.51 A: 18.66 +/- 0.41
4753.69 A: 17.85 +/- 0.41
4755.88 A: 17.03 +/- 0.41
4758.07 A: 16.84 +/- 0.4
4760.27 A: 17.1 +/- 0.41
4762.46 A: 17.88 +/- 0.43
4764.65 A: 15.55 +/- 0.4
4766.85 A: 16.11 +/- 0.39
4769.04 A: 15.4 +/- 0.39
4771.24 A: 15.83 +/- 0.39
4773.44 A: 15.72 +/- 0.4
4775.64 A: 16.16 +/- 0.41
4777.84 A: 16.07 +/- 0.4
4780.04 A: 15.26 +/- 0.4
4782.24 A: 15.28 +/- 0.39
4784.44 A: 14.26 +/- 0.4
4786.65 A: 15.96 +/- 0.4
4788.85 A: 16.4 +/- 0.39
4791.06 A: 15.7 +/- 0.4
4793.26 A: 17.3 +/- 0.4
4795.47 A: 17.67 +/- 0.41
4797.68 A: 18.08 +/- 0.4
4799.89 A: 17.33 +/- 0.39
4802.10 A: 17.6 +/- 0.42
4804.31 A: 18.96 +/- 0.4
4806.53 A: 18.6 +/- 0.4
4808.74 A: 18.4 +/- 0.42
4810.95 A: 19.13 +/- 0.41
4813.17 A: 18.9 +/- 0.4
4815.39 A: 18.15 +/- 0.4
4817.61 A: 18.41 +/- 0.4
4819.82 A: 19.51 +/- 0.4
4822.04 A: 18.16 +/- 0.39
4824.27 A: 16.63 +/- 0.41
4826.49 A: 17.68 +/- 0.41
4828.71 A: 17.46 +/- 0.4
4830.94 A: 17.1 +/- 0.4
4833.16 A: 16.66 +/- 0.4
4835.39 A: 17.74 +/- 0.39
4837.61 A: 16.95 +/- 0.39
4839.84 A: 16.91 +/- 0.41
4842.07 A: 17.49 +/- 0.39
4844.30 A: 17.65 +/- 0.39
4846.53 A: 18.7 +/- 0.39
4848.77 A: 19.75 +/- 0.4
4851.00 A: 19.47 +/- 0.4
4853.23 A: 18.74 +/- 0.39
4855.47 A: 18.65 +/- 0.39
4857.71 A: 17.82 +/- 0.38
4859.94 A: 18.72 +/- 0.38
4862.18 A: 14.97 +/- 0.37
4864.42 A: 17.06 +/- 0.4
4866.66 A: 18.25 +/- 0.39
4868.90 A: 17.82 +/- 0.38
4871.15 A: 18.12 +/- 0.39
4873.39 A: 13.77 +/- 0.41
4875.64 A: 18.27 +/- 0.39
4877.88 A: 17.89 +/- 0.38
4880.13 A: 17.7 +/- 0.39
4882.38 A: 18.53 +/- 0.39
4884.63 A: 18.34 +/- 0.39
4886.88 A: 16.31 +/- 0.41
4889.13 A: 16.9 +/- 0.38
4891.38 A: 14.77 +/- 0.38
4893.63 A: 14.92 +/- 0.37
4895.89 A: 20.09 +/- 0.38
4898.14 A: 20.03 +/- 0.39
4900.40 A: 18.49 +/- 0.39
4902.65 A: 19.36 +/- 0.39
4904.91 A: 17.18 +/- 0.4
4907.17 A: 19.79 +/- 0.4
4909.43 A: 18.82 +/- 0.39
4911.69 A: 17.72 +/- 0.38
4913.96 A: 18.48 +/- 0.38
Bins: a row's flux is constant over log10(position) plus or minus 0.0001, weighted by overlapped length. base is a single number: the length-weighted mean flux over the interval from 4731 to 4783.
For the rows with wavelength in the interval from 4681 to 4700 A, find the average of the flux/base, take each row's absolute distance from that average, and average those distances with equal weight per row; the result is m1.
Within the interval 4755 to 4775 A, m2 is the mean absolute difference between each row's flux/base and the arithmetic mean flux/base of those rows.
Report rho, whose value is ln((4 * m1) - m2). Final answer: -2.2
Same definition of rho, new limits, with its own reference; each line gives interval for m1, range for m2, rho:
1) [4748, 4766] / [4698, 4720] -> -2.1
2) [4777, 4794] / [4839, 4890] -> -2.3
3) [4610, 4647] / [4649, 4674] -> -2.6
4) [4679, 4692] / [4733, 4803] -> -2.9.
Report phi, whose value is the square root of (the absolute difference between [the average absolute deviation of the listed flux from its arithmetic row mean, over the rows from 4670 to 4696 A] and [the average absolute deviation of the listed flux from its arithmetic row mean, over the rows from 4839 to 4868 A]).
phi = 0.56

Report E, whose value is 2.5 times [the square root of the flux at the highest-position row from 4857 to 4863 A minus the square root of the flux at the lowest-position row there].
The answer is -0.9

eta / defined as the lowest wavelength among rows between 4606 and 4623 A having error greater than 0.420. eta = 4607.14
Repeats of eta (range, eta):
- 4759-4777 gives 4762.46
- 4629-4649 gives 4630.54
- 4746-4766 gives 4762.46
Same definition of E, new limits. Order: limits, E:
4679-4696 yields 0.1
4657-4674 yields 0.6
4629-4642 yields -0.3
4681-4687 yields 0.3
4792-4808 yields 0.4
